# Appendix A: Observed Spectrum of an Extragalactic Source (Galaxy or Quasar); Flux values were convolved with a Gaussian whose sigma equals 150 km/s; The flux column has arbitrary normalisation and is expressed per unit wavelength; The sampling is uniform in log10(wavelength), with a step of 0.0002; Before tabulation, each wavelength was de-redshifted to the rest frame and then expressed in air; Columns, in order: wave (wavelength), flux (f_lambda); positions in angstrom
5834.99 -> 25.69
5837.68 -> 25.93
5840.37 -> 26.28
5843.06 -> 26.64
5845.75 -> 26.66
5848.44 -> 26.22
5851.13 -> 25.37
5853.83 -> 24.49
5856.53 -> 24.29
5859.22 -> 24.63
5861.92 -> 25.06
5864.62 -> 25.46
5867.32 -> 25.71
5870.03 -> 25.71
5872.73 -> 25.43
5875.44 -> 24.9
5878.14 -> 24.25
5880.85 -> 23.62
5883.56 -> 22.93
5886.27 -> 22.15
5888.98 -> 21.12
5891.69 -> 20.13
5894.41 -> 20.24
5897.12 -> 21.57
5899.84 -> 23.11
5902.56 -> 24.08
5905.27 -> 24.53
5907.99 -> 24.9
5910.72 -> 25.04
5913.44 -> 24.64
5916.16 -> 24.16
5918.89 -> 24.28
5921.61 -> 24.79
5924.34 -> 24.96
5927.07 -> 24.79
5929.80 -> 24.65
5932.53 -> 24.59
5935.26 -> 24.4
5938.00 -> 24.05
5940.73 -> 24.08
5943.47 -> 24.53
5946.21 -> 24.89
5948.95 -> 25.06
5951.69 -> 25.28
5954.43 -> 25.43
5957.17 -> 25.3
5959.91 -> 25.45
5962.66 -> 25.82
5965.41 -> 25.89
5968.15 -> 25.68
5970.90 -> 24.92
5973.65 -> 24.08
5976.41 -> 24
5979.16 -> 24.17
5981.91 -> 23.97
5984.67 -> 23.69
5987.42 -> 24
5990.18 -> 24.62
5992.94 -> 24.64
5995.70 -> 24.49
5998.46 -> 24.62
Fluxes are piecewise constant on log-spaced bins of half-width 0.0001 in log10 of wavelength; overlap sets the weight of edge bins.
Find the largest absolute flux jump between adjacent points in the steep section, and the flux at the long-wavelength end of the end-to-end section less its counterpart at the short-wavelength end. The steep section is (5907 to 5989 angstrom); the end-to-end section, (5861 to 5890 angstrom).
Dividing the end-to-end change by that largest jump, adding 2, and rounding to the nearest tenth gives -2.7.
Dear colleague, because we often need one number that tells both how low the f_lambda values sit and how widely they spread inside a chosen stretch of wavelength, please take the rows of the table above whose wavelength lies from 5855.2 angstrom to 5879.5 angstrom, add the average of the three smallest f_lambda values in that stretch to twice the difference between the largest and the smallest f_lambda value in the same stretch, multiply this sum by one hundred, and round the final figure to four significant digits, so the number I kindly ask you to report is 2731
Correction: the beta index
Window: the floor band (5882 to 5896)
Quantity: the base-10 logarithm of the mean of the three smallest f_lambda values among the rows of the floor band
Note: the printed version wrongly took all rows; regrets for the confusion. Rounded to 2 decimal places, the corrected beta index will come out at 1.31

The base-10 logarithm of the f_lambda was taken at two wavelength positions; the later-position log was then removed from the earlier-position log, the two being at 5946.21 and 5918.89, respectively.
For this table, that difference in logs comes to -0.011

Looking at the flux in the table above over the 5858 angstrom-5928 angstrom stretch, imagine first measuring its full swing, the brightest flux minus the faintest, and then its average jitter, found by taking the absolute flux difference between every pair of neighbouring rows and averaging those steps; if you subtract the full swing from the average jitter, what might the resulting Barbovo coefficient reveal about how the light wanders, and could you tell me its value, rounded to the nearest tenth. -5.0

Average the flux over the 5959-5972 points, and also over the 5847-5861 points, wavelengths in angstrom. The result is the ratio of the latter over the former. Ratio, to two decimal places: 0.98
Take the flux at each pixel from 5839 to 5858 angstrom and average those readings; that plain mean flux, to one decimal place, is 25.7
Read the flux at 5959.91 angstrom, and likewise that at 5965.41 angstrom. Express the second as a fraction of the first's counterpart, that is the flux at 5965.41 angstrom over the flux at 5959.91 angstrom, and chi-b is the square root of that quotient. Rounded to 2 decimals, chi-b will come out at 1.01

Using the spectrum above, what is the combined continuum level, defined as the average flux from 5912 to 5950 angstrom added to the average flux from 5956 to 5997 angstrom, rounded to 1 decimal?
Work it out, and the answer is 49.3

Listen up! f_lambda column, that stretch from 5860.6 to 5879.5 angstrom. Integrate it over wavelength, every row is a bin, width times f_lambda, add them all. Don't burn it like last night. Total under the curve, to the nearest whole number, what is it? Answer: 477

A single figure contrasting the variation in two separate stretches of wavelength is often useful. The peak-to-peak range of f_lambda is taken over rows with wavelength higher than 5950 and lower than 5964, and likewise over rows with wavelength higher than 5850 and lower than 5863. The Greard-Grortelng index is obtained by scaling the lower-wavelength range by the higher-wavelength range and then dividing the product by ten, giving 0.06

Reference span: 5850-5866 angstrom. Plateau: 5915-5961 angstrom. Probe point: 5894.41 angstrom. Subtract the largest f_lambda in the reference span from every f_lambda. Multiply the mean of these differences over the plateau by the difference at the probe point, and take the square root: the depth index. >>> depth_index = 1.9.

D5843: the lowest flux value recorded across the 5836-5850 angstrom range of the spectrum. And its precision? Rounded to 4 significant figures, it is 25.93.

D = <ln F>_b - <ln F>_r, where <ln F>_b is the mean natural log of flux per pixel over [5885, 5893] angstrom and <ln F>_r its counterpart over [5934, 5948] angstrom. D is -0.14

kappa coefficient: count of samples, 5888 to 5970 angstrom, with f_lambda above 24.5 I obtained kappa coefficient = 19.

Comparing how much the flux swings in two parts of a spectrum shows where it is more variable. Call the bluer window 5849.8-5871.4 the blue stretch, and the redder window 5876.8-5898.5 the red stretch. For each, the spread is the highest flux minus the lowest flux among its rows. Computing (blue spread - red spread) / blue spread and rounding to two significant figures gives -1.9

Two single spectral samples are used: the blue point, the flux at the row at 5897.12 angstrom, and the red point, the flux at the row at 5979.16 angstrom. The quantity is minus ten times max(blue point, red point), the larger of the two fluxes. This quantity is -242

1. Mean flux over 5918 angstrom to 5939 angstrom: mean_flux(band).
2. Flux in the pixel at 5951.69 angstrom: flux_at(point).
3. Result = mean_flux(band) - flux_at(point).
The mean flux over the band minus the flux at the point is -0.7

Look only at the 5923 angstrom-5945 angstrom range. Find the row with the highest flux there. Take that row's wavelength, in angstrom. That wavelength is 5924.34 angstrom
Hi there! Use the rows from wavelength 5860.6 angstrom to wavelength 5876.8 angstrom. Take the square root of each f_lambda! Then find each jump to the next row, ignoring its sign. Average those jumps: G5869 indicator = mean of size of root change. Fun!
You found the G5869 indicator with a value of 0.029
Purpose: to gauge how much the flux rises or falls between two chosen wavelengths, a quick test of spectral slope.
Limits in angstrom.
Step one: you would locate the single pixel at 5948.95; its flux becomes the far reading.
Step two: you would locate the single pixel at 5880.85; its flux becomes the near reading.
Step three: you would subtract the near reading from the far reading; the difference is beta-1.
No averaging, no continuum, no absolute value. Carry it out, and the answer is 1.4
